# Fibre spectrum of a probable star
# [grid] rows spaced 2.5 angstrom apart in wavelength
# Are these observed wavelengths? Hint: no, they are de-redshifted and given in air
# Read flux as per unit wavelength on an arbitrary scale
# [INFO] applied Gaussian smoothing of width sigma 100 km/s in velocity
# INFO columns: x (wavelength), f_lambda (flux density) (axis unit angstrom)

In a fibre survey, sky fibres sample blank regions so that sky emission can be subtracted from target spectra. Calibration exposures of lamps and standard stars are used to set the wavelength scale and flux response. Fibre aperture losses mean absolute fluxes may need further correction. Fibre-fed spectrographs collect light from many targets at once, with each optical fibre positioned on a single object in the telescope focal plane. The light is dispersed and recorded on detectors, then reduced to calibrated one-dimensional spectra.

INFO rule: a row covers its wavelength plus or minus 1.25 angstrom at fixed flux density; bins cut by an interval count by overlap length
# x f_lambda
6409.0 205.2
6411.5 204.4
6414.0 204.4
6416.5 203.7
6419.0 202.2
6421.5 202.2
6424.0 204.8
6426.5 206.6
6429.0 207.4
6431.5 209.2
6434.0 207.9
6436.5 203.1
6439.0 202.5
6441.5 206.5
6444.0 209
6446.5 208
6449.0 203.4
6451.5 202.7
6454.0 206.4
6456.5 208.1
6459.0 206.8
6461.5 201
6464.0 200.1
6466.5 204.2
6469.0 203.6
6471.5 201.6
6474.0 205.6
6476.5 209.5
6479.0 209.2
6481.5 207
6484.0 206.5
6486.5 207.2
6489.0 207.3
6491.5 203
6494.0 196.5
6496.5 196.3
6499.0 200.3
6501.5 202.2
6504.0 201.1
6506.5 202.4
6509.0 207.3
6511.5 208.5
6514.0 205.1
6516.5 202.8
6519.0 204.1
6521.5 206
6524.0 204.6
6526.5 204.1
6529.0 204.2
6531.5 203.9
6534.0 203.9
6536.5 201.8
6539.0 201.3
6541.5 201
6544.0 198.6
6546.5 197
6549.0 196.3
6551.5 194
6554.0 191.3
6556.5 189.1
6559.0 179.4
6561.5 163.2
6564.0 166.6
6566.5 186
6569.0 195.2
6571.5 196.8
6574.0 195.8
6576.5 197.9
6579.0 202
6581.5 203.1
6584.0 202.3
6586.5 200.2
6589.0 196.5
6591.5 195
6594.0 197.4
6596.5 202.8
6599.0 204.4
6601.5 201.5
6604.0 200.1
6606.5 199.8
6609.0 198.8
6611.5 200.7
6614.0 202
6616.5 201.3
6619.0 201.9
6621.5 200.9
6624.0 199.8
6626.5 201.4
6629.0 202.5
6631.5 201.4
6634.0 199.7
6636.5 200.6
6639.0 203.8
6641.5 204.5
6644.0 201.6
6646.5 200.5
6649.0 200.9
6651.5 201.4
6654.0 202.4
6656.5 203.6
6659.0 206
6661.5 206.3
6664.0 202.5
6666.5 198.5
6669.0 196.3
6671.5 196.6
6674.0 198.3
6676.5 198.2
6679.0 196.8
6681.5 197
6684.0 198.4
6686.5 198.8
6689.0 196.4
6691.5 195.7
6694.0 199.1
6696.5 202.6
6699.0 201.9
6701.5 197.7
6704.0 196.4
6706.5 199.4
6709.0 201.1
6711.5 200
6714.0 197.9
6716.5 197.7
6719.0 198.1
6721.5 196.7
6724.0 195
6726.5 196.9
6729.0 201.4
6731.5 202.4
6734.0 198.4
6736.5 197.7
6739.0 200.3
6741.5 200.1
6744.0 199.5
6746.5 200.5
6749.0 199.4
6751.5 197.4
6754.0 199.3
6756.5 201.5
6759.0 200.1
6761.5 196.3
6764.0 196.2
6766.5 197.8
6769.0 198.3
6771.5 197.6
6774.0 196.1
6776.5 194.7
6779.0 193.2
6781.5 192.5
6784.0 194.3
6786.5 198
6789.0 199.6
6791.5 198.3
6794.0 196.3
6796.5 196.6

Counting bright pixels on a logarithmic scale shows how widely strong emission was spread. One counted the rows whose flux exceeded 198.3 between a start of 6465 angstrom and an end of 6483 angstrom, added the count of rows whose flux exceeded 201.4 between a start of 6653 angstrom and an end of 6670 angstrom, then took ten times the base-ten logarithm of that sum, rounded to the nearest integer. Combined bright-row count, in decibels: 11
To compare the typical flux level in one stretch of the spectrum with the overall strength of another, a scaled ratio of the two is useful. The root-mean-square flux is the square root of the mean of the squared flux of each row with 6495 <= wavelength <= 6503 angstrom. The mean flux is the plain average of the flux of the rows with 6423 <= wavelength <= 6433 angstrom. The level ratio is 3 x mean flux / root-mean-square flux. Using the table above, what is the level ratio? 3.11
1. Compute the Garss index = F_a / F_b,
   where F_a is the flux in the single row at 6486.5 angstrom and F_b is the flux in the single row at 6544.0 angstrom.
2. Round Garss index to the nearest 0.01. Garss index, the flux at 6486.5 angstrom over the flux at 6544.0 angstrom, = 1.04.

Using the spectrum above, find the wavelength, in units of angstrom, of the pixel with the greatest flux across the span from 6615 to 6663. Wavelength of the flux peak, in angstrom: 6661.5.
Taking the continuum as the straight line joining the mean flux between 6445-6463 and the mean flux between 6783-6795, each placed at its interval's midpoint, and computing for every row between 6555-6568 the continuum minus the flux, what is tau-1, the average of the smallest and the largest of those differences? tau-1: 26.6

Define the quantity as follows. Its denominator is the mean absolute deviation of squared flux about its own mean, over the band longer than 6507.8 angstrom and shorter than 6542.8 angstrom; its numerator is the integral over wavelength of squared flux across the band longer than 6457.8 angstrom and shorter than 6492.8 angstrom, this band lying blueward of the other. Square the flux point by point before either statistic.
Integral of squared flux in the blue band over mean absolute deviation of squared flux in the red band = 2382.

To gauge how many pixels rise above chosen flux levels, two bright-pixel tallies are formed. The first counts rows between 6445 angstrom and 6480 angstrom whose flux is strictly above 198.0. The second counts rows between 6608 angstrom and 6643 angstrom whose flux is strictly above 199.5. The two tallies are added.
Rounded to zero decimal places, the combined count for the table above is 27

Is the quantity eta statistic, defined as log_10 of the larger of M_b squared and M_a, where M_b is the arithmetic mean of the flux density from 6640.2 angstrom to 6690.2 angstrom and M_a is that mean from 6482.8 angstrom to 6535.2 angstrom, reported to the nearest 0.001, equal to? 4.603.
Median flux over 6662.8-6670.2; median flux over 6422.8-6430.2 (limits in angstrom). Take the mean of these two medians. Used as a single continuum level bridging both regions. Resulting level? 203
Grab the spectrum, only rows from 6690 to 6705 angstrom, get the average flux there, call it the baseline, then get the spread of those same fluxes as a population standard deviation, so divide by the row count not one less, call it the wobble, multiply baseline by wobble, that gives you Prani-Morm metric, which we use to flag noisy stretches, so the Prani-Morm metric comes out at 518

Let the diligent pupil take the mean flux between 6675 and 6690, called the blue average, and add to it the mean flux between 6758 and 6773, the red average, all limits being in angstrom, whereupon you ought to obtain 395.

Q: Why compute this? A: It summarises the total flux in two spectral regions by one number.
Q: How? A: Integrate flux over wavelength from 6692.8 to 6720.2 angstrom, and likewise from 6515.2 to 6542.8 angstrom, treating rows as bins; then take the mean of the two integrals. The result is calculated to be 5537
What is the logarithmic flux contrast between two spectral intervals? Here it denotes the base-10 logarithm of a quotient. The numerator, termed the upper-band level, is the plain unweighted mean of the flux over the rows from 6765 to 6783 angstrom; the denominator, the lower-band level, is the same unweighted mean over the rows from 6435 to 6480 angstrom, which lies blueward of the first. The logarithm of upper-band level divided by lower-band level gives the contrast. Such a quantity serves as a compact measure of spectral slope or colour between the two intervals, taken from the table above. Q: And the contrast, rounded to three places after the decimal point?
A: -0.020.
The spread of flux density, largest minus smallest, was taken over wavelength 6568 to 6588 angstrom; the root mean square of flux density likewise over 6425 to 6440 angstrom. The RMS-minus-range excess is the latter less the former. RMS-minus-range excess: 198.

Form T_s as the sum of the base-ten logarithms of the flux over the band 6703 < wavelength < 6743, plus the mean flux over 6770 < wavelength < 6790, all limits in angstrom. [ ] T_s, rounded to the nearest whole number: 233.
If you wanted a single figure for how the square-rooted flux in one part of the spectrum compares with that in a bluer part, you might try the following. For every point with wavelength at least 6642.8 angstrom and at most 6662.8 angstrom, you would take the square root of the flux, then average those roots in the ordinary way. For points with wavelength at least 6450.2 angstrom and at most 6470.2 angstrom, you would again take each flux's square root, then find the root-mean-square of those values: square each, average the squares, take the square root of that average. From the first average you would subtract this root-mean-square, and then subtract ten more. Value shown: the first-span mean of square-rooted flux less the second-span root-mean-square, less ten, -10.0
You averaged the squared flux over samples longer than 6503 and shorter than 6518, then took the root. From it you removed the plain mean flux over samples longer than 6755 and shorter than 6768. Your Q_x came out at 6.2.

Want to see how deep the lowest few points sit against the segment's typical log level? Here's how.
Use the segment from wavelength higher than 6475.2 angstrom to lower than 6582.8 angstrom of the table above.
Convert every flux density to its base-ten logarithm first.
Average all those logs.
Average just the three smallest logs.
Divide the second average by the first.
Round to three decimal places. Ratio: 0.970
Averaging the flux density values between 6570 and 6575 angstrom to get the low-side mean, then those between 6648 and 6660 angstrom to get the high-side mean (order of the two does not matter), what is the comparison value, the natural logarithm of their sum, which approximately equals 5.99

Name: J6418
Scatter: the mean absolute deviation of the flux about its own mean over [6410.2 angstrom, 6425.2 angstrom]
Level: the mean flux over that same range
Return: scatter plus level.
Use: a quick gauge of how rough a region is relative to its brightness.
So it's 205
